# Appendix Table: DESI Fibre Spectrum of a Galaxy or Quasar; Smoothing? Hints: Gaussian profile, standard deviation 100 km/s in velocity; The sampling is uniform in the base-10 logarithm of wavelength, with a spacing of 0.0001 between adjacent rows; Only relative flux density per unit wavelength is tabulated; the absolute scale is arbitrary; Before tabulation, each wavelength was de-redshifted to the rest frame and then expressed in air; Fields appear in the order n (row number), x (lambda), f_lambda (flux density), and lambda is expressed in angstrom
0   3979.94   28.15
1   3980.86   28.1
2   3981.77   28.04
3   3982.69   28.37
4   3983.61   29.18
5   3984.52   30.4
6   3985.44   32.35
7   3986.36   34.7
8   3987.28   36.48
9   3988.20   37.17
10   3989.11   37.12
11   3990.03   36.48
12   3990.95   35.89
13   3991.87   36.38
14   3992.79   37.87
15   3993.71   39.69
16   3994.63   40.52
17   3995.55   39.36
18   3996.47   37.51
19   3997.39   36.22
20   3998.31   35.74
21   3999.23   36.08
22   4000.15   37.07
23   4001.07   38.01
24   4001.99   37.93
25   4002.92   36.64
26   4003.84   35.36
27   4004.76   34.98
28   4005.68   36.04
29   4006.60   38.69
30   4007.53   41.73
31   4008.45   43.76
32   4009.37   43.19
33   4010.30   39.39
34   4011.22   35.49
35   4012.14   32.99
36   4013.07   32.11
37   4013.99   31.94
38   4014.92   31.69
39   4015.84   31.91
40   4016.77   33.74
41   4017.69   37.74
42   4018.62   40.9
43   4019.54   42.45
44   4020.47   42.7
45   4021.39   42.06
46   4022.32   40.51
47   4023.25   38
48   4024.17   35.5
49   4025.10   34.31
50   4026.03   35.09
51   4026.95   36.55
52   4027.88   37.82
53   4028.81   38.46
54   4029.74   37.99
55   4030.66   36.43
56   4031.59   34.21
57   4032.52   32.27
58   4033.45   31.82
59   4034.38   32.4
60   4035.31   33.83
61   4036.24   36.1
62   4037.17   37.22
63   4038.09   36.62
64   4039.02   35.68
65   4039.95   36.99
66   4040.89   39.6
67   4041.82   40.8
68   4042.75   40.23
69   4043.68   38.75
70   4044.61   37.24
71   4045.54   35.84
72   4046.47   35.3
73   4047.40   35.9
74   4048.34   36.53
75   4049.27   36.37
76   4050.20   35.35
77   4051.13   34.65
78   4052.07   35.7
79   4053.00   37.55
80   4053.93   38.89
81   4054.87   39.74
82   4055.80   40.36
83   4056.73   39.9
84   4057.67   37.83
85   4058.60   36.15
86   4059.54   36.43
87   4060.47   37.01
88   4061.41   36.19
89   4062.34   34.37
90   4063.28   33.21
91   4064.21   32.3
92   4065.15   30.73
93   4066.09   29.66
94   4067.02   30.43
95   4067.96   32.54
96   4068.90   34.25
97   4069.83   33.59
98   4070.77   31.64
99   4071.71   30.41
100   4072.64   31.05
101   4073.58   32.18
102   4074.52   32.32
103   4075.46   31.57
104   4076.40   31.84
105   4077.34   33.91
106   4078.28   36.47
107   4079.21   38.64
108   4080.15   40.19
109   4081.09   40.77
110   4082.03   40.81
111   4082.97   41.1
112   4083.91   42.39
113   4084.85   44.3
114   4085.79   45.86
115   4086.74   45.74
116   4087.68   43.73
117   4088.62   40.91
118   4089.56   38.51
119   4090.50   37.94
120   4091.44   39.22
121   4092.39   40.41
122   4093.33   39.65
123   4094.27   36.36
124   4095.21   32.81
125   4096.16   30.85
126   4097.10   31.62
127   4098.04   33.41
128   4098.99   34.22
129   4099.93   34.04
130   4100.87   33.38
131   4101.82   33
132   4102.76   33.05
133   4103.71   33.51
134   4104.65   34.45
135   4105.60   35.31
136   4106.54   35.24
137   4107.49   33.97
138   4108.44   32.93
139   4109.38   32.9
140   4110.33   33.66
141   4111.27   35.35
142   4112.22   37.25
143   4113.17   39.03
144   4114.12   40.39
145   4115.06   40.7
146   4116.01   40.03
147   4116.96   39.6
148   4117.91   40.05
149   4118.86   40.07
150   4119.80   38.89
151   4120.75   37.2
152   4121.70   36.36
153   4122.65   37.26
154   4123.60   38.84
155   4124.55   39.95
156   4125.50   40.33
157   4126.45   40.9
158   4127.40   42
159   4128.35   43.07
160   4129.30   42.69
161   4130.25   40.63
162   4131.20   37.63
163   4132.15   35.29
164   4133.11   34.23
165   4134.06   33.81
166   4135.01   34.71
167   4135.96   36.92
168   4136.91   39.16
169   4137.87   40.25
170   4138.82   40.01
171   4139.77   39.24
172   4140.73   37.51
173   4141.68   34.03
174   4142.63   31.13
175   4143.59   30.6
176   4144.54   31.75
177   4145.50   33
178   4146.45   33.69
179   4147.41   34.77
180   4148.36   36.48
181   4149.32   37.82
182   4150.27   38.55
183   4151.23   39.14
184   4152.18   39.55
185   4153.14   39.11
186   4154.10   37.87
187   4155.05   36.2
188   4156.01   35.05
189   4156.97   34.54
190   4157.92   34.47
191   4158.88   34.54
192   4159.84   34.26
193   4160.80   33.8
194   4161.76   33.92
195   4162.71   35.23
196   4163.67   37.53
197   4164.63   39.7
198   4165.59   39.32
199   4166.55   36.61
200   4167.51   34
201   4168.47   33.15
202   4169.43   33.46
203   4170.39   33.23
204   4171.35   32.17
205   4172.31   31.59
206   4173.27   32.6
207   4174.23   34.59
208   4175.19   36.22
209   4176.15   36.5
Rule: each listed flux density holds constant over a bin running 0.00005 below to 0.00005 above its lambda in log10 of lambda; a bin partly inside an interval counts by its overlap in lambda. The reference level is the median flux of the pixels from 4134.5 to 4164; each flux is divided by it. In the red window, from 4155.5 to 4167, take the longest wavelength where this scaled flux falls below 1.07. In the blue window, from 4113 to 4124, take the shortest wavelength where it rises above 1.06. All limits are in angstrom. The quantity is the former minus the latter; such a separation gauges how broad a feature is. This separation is 53.4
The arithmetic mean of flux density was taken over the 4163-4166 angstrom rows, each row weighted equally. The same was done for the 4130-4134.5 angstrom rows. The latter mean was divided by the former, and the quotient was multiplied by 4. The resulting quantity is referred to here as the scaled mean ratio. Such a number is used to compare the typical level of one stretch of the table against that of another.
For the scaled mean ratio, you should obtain 3.7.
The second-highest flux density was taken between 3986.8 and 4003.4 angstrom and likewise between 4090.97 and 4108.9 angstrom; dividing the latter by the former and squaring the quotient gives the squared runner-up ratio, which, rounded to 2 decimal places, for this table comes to 1.00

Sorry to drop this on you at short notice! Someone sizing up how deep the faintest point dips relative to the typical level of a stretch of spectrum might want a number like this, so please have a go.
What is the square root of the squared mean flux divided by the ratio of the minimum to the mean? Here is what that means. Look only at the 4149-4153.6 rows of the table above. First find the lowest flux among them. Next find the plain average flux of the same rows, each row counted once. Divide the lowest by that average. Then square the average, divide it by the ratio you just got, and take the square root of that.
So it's 39.4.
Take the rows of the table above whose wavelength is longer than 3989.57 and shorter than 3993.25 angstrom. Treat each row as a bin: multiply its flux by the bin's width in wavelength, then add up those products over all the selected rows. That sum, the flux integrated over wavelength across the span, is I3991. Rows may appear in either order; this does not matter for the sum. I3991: 135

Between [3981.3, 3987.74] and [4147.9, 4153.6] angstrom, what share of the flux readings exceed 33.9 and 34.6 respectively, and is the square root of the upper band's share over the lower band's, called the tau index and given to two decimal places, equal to 1.87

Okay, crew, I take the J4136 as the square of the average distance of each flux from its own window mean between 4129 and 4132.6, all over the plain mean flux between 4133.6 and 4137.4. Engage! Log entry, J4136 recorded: 0.19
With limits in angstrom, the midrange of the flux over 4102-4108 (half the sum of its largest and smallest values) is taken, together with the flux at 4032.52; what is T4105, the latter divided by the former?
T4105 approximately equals 0.94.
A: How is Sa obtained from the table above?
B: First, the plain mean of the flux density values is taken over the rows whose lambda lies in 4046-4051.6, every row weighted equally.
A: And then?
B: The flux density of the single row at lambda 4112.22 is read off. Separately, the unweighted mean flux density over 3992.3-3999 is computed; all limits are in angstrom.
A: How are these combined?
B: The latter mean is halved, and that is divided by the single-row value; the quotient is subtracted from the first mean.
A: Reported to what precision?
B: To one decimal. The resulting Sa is 35.2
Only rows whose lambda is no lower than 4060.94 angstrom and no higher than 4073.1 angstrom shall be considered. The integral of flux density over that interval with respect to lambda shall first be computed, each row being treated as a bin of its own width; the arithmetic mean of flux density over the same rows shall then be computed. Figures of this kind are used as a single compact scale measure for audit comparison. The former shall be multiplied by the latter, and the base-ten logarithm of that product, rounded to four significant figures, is 4.105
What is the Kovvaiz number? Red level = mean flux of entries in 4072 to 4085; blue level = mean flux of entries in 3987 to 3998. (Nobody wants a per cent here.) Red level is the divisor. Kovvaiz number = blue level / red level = 1.02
